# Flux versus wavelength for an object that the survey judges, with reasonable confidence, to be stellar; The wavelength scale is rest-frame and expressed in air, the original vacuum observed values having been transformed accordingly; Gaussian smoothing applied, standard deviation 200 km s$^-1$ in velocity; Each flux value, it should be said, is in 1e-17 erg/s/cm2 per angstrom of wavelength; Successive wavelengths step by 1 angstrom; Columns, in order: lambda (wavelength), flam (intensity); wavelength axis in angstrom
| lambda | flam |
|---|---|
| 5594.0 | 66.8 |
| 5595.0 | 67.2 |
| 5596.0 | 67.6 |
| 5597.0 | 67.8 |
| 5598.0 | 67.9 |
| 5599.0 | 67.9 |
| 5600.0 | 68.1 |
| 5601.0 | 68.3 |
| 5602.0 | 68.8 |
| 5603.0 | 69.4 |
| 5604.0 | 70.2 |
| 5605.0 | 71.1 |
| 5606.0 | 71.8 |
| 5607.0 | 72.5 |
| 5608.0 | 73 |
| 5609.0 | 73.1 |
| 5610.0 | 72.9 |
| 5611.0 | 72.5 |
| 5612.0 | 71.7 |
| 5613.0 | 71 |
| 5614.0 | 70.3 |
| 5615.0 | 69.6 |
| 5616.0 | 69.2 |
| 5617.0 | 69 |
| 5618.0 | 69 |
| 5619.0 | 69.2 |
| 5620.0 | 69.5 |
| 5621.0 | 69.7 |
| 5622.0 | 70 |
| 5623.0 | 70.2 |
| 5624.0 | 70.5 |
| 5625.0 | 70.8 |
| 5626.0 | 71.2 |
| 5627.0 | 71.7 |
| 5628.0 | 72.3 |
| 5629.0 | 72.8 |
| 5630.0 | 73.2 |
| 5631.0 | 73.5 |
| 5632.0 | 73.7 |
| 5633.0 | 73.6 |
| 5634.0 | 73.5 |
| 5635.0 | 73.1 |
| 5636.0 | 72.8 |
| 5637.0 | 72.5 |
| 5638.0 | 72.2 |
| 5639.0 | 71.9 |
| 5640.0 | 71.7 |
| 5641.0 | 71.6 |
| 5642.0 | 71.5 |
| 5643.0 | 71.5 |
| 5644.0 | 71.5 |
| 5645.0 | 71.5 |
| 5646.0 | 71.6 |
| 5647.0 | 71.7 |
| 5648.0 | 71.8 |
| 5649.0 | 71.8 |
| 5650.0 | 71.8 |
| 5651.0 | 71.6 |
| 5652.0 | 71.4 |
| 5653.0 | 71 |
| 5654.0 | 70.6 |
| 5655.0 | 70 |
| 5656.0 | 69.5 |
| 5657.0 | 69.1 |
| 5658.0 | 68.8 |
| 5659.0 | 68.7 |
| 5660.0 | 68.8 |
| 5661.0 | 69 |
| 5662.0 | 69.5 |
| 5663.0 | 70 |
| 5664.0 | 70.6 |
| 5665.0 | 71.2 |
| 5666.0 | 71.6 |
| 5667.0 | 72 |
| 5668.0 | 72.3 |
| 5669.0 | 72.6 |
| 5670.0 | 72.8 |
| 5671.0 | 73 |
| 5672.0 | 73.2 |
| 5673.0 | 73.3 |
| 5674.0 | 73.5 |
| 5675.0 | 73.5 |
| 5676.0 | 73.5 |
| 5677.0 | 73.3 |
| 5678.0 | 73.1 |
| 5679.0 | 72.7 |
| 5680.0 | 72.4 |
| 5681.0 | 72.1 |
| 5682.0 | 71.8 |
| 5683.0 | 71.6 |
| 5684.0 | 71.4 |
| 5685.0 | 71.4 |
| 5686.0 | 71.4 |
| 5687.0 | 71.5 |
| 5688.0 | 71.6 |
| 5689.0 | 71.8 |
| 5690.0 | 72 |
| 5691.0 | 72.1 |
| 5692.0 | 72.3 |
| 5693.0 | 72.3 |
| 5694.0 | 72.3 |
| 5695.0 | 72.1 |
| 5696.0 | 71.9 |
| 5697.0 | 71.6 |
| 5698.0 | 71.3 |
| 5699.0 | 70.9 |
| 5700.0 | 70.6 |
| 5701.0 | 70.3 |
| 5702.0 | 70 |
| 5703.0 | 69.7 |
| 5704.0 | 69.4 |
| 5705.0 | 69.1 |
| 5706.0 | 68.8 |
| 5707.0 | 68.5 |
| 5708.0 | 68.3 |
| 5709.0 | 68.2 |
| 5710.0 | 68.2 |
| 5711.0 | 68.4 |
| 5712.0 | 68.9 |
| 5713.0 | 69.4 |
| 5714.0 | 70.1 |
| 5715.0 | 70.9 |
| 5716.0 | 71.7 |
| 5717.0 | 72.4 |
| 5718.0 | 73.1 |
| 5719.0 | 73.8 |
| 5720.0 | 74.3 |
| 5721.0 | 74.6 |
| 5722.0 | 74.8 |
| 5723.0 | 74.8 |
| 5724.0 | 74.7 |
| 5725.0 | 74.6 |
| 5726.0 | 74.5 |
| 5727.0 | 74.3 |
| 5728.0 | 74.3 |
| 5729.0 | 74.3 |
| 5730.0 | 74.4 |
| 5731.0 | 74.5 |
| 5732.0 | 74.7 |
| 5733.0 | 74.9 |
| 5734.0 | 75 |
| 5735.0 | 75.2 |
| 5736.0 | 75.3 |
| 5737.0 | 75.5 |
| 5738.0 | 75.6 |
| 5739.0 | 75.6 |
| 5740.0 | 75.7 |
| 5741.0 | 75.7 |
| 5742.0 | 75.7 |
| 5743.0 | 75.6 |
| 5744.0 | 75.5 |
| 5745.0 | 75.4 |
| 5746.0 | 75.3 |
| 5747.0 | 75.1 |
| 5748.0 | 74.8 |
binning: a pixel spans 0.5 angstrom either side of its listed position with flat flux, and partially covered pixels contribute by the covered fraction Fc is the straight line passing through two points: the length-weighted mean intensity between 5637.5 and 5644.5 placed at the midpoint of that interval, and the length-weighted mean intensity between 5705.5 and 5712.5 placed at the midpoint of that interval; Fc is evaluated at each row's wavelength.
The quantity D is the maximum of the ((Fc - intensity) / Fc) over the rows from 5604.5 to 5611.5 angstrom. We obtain 0.03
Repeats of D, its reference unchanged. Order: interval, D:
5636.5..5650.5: 0.00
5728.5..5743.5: -0.10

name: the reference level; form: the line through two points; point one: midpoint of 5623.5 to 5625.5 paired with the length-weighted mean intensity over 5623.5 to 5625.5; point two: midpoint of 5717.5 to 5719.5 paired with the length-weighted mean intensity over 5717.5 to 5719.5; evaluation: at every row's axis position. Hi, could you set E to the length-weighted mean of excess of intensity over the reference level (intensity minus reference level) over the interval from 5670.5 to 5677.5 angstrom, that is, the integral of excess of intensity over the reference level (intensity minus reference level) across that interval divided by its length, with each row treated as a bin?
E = 1.2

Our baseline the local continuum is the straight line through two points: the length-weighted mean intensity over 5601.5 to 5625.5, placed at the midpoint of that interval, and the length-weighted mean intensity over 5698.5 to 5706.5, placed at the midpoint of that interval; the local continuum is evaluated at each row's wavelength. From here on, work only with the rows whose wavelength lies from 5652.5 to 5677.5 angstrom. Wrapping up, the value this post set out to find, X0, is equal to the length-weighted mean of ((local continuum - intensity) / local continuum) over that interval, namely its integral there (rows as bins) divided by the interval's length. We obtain -0.015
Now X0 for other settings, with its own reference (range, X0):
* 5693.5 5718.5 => -0.006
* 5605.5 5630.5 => -0.007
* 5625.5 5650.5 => -0.026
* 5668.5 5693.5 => -0.034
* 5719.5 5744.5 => -0.077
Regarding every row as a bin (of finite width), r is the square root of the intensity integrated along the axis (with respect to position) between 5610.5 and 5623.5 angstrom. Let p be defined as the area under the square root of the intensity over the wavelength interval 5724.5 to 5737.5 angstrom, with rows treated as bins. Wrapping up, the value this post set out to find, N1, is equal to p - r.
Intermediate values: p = 112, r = 109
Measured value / 3.6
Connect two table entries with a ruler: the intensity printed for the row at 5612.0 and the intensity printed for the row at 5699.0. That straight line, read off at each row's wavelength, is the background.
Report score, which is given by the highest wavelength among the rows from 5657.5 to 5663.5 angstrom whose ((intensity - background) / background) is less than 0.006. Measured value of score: 5663.0 angstrom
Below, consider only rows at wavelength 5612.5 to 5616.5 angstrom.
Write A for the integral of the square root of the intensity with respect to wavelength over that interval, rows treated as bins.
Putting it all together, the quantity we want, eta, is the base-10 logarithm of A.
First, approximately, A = 33.47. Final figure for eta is 1.52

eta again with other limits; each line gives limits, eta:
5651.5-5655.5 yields 1.53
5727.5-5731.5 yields 1.54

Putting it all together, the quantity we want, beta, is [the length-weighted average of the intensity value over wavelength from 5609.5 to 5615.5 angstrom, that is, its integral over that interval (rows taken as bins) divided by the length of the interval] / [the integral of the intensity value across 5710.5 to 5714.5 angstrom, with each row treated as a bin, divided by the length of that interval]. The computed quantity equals 1.03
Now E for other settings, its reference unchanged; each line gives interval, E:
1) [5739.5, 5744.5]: 1.5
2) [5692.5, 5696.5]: -0.6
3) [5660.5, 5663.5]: -2.3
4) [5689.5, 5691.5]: -0.6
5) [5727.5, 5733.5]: 0.7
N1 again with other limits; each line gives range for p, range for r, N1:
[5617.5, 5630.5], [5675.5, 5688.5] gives -1.1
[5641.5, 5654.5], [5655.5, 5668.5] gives 1.1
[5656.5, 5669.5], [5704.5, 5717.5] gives 0.7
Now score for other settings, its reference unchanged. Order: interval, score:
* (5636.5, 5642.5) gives 5642.0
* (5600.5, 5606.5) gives 5606.0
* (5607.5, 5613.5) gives 5613.0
